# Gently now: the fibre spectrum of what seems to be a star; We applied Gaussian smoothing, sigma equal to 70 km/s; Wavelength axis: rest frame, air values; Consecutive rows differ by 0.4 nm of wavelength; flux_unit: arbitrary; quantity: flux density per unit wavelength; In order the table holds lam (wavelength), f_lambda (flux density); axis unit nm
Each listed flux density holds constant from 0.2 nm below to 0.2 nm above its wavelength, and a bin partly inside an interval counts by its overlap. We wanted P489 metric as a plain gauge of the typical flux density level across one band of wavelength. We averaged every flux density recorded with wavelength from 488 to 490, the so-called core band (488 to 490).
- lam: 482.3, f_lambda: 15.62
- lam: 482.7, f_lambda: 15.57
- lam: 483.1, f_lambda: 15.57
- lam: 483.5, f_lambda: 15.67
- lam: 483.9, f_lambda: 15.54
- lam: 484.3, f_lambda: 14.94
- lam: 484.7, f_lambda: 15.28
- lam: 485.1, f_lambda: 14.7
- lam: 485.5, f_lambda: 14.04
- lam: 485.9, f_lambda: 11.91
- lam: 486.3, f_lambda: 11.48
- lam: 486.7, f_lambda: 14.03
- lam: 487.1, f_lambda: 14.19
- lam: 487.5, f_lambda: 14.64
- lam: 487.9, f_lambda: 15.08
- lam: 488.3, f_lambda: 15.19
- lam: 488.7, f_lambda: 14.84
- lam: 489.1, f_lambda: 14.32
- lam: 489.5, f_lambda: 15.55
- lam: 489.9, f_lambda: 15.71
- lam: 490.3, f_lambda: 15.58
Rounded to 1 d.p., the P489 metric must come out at 15.1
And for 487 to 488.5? 14.8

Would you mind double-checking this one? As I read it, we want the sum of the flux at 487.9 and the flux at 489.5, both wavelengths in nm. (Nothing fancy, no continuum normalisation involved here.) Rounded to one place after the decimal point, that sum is 30.6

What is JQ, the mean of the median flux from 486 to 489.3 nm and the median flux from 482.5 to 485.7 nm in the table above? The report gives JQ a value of 14.9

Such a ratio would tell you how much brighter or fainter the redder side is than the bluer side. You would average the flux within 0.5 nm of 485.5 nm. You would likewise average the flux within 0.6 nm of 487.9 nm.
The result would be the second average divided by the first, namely 1.10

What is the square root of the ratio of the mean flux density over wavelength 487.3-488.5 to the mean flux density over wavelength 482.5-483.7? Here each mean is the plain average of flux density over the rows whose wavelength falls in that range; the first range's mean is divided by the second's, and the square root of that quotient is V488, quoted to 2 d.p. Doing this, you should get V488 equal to 0.98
